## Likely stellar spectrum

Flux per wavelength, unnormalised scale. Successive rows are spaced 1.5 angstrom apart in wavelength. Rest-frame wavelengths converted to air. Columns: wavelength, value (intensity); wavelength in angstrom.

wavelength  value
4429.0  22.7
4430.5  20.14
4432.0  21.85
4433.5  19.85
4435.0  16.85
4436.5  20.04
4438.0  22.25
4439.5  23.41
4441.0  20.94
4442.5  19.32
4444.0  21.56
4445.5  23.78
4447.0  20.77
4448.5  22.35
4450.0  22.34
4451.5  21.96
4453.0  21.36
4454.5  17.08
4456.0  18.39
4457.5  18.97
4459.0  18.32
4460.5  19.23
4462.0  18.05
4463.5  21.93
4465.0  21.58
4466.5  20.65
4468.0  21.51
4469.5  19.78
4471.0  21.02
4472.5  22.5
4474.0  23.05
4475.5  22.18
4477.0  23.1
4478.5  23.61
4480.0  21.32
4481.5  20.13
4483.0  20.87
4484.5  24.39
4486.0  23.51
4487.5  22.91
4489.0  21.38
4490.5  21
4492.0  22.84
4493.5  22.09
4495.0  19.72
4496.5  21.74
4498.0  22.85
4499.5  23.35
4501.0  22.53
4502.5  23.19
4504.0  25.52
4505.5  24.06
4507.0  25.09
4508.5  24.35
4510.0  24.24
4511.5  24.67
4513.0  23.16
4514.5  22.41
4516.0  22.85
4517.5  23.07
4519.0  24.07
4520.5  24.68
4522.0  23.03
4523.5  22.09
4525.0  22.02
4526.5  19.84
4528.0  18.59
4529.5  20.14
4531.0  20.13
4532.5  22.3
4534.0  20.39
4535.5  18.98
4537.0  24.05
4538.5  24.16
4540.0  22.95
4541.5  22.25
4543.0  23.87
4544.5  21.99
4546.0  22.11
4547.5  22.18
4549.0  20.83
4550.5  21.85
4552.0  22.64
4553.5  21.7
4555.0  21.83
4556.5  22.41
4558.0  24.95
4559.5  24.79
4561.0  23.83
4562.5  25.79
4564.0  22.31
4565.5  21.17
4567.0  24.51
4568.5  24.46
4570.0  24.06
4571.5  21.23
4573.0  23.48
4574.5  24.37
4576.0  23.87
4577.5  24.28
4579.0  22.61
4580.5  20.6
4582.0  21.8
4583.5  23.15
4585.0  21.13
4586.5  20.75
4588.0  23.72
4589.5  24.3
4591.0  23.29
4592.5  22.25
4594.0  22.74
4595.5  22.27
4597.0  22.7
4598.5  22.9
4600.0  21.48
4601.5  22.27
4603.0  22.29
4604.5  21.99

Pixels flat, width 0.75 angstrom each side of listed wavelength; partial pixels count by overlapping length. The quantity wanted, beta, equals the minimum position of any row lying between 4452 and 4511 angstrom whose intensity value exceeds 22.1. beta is 4472.5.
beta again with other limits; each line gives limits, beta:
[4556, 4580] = 4556.5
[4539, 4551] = 4540.0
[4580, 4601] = 4583.5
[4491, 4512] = 4492.0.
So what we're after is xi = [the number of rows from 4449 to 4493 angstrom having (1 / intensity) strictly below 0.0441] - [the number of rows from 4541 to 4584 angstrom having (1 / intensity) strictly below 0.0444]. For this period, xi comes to -8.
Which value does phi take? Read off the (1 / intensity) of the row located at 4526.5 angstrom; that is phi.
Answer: 0.050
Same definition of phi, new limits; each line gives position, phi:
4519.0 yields 0.042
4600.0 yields 0.047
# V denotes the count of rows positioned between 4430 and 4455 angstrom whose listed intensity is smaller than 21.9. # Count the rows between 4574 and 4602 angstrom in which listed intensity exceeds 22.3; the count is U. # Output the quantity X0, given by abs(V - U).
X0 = 0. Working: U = 11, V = 11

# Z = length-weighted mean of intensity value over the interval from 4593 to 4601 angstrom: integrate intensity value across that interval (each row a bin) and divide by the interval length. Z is 22.4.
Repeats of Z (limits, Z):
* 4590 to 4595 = 22.8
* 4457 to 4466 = 19.7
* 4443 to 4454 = 21.8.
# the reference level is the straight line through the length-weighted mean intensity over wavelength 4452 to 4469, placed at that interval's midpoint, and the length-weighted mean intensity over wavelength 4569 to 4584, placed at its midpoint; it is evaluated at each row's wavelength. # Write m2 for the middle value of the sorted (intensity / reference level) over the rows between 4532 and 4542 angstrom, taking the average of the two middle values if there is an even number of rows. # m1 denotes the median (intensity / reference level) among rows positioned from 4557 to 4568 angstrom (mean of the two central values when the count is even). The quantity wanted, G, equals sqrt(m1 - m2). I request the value 0.23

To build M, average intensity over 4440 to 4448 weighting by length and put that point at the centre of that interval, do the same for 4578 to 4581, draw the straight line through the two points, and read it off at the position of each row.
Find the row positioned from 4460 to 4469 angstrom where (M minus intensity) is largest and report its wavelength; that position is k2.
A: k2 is 4462.0 angstrom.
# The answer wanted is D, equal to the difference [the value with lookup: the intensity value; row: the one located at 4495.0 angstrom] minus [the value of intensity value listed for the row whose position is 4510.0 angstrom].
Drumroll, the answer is -4.5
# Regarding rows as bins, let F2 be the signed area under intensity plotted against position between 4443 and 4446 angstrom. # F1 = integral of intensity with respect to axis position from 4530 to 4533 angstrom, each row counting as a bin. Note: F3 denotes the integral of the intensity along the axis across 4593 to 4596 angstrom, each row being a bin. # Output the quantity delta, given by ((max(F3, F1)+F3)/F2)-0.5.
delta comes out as 1.52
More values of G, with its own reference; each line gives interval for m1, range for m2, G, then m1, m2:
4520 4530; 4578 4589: 0.28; 1.02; 0.94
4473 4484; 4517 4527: 0.16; 1.10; 1.07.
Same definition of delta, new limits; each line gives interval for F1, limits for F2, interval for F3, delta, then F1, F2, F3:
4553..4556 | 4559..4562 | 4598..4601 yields 1.32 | 65.5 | 73.2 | 66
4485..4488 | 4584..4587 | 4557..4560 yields 1.83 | 70.0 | 63.4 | 74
